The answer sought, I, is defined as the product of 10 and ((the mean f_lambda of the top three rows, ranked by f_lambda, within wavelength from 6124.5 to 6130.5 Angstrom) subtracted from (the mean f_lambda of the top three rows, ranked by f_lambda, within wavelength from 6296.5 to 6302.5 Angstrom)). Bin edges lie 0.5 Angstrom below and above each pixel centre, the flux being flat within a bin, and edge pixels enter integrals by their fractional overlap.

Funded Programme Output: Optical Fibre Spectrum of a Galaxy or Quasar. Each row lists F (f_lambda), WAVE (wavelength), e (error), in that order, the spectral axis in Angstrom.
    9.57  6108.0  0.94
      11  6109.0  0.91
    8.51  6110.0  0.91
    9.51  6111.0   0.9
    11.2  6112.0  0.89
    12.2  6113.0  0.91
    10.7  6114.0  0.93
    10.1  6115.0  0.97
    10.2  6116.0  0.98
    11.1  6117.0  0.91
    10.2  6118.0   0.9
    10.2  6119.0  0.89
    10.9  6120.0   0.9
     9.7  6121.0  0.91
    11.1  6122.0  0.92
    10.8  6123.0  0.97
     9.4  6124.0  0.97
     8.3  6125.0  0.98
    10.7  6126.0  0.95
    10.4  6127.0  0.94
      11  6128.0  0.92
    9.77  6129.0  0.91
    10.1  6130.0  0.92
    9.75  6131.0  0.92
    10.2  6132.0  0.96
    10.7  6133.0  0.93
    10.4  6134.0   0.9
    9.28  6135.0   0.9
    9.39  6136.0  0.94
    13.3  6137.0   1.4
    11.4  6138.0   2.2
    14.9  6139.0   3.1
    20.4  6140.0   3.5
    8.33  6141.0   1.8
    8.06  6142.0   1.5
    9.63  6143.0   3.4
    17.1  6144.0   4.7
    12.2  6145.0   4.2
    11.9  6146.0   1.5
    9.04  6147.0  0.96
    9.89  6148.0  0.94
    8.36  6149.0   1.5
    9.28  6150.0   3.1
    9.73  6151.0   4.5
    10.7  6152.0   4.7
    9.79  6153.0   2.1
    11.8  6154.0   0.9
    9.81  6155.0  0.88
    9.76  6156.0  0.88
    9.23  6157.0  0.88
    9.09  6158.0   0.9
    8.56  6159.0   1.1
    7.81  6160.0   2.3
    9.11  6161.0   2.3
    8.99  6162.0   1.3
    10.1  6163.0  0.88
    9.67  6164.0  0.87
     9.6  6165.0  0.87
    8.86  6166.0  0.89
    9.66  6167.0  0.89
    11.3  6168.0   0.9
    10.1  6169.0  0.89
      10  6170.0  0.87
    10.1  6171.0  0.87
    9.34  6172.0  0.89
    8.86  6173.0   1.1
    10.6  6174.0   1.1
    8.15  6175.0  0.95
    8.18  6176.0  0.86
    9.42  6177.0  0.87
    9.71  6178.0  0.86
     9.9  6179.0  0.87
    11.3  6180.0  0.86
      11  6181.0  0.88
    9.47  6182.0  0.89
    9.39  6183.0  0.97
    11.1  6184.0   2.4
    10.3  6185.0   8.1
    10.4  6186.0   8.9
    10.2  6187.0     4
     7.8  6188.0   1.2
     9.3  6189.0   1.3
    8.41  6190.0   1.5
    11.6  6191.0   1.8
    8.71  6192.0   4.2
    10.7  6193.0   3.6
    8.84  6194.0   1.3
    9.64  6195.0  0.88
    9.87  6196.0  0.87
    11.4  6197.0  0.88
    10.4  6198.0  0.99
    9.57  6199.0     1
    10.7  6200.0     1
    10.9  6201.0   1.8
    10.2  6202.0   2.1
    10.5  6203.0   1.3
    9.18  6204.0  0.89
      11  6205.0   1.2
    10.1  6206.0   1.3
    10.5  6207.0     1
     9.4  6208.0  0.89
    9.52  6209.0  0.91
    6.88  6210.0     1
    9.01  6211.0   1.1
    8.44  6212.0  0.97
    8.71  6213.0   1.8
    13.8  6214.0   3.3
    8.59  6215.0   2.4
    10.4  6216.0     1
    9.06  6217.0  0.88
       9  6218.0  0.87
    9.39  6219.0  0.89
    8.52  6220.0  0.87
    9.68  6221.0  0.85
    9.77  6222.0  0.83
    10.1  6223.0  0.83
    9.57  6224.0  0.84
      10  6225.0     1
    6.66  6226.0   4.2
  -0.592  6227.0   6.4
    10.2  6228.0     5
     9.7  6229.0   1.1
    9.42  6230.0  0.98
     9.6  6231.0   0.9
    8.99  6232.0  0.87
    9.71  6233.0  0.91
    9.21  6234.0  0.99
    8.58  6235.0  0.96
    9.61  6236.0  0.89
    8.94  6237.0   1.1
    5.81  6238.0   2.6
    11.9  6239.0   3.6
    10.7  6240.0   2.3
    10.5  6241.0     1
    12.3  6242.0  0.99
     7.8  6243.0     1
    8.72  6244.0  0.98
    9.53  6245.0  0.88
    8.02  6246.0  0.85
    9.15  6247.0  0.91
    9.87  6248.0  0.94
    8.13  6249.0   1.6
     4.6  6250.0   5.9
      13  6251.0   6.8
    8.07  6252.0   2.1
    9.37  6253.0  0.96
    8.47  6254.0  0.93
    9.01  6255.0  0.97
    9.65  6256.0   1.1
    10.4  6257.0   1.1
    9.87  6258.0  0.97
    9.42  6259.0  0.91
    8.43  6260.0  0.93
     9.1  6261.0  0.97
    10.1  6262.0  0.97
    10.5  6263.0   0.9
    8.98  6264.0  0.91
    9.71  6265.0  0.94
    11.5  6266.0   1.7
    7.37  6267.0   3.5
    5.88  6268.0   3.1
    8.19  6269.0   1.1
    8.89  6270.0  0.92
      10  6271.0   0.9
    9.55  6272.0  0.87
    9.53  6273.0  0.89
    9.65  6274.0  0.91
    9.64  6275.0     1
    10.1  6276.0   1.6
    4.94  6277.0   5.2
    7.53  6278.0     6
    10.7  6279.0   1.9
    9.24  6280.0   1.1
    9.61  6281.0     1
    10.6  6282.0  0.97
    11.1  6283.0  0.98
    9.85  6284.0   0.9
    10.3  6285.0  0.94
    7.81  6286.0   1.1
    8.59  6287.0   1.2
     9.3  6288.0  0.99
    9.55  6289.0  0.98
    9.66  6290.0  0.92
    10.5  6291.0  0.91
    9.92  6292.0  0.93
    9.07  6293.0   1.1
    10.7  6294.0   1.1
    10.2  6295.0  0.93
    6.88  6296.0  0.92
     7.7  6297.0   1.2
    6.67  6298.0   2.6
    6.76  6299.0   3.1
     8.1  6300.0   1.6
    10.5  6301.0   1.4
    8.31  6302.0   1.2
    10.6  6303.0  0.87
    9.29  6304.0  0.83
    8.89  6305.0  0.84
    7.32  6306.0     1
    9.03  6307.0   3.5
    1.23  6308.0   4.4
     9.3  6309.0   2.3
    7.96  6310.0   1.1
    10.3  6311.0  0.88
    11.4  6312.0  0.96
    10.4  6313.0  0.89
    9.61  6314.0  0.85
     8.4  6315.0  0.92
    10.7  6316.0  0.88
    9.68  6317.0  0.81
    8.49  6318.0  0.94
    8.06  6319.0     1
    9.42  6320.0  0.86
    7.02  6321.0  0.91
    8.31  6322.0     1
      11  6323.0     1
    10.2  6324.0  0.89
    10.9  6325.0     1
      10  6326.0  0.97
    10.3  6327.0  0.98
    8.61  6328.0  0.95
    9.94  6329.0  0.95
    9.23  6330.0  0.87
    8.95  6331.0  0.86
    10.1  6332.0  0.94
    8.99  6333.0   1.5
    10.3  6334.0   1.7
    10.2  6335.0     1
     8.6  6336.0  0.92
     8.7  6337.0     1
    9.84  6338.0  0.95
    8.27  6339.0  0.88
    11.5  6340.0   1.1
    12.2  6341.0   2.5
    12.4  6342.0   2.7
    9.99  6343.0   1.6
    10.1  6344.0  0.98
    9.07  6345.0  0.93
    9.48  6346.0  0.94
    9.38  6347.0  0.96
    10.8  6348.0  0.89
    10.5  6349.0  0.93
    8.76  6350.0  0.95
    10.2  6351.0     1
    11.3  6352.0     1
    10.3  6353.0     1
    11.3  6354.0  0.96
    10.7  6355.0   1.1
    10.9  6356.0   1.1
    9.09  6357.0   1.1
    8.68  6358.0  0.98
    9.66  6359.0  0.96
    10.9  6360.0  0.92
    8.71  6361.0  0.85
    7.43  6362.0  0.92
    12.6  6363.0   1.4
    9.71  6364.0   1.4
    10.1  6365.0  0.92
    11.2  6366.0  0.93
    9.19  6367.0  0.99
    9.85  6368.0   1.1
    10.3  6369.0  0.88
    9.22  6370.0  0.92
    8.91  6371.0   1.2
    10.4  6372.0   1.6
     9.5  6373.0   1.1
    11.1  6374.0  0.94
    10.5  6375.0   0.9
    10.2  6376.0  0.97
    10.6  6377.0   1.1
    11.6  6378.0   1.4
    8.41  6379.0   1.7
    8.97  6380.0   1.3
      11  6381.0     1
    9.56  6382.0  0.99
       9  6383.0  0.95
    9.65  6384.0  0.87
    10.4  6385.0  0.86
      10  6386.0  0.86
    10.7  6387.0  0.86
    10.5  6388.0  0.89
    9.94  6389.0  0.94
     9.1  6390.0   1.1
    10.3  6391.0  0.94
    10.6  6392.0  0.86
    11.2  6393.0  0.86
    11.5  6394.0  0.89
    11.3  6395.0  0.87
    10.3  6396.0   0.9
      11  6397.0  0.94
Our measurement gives -17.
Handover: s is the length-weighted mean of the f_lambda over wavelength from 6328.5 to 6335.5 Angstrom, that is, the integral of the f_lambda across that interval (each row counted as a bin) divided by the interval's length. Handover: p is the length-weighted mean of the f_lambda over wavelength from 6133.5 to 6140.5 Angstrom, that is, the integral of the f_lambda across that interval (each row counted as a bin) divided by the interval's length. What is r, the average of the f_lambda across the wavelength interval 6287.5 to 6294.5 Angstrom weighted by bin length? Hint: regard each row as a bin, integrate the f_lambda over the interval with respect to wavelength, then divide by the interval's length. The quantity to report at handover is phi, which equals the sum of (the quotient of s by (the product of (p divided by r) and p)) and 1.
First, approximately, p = 12.7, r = 9.8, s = 9.7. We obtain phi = 1.6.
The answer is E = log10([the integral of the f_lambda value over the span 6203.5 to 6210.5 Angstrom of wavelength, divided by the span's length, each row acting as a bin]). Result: 0.98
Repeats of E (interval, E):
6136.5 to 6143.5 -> 1.09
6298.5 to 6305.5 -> 0.95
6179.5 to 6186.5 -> 1.02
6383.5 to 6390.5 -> 1.00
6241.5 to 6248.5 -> 0.97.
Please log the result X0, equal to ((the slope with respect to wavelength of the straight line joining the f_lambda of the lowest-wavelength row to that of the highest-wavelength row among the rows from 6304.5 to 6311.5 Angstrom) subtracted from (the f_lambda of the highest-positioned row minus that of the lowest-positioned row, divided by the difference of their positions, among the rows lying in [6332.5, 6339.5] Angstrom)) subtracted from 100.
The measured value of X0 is 100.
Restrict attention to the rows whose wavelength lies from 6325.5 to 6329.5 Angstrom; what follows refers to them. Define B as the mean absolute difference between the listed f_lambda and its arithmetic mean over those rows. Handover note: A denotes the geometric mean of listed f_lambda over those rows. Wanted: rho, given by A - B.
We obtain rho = 9.1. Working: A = 9.7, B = 0.55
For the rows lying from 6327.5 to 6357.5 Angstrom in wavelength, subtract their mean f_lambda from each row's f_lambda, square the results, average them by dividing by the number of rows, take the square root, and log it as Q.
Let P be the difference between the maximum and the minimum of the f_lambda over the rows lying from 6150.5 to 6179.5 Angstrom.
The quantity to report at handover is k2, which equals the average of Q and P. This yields 3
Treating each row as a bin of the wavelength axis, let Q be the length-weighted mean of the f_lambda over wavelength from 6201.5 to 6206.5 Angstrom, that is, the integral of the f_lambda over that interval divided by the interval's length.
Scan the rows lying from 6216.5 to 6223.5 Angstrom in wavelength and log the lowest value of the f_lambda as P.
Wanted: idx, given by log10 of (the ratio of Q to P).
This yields 0.08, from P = 8.52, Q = 10.2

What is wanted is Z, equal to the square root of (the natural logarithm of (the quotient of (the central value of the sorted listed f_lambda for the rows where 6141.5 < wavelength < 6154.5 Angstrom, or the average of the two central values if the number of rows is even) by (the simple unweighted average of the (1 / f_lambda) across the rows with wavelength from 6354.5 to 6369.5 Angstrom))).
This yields 2.14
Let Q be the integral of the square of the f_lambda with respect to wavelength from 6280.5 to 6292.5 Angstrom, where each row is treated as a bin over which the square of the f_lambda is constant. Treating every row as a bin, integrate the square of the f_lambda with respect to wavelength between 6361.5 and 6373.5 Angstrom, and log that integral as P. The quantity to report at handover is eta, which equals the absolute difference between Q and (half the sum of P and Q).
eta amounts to 20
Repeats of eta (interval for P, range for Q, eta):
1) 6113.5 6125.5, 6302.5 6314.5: 131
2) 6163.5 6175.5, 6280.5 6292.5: 6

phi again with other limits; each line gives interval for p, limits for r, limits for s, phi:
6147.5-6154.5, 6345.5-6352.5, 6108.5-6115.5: 2.1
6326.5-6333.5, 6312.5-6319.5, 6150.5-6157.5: 2.1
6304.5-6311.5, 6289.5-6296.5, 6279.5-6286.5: 2.6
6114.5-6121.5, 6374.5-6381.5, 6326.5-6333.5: 1.9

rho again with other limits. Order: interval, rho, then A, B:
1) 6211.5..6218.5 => 8.2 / 9.6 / 1.36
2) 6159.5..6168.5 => 8.7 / 9.4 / 0.68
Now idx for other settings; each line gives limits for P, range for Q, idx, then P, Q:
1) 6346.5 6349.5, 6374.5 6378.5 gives 0.06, 9.38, 10.7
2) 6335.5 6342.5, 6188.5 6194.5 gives 0.06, 8.27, 9.6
